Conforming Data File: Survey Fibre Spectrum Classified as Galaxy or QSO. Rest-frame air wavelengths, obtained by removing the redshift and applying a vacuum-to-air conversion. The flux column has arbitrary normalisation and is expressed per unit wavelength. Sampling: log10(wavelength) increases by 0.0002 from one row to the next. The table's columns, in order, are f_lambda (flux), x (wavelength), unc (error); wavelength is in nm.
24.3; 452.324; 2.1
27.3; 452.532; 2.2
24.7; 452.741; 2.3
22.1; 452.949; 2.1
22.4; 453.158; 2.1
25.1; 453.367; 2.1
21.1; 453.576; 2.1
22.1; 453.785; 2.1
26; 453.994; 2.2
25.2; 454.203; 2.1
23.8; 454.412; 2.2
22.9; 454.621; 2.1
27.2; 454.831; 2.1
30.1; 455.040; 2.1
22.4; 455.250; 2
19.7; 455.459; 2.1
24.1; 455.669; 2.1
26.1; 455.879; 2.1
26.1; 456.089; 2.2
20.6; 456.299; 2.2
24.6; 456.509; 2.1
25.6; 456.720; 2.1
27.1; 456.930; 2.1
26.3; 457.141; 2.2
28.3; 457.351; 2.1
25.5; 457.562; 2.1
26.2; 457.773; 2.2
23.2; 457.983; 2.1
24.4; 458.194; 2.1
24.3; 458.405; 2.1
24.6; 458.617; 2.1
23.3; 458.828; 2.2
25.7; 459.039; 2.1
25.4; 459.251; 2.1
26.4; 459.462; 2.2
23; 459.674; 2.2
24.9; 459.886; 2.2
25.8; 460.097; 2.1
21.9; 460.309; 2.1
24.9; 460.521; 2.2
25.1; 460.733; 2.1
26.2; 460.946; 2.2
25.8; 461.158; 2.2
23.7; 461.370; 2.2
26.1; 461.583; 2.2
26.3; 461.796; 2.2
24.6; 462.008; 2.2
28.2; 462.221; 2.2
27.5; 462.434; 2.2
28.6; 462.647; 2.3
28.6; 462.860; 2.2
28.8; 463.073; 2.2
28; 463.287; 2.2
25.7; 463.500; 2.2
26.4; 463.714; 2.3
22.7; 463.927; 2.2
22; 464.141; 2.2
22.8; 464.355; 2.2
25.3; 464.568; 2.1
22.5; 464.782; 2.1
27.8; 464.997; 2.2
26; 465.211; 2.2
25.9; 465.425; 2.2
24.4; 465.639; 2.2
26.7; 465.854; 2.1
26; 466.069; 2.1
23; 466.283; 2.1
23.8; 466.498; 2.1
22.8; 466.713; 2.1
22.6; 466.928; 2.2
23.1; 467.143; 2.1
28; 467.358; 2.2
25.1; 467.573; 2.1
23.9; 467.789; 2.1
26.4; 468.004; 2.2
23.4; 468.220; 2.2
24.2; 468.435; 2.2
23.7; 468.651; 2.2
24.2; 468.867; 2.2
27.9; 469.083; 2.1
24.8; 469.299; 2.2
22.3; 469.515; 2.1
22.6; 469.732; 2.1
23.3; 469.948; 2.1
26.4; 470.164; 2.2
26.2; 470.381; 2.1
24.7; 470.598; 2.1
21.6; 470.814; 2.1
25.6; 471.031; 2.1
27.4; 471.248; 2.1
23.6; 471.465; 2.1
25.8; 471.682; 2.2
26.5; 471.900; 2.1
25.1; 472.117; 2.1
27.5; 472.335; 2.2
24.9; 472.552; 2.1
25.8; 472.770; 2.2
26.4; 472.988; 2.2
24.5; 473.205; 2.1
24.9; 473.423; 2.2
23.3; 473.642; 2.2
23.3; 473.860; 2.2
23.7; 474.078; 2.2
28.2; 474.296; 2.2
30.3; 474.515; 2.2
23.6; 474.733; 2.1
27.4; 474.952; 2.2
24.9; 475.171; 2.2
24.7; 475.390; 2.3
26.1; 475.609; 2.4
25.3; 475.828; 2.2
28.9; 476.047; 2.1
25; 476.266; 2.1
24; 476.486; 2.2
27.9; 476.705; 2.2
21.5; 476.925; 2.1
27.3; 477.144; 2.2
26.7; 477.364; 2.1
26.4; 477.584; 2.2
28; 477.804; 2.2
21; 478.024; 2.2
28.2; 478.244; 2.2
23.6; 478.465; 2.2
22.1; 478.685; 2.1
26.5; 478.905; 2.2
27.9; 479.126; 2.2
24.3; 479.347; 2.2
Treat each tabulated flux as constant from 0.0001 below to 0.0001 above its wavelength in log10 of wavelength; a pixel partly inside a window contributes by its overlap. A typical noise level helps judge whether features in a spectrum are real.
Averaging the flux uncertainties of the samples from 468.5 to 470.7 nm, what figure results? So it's 2.140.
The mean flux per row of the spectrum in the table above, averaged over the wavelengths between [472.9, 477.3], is 25.6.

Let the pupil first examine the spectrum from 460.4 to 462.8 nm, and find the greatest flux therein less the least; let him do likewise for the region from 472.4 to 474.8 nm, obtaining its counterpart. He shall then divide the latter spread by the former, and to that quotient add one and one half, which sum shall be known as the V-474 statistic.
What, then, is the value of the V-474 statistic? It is 2.9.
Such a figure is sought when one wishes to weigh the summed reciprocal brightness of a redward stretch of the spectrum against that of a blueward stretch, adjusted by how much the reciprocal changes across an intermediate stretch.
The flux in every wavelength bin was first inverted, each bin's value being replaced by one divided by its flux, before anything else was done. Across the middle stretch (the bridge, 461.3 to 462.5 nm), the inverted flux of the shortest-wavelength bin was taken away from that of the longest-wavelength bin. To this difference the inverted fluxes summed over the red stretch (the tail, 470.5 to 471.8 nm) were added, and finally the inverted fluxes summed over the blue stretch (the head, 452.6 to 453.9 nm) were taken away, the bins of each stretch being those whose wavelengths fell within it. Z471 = -0.025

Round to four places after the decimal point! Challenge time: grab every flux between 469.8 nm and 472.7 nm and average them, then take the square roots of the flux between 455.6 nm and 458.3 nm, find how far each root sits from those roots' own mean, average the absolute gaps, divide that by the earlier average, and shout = 0.0057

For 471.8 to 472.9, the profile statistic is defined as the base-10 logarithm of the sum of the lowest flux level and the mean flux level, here 1.706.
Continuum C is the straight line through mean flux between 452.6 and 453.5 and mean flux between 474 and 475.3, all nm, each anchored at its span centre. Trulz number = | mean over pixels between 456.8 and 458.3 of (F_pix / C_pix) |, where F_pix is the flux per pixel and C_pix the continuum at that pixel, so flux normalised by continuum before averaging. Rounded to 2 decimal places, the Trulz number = 1.07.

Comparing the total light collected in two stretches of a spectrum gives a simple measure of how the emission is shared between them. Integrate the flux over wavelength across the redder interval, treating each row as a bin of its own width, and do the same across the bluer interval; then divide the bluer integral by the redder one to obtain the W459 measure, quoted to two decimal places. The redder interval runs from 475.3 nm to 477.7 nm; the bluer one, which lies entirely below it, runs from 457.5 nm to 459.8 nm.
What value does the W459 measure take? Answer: 0.92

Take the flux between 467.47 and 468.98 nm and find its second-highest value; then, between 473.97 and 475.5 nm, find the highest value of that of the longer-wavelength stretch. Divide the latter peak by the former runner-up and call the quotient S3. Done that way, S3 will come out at 1.21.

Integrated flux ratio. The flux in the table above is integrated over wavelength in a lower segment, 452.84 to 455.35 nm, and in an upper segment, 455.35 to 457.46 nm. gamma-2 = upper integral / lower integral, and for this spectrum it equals 0.86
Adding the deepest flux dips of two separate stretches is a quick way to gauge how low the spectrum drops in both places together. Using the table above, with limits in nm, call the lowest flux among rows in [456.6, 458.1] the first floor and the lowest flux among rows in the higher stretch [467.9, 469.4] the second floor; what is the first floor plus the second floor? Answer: 46.6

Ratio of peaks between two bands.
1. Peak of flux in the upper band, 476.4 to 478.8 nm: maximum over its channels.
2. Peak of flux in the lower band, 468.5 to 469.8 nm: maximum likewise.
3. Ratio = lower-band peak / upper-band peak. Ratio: 0.99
